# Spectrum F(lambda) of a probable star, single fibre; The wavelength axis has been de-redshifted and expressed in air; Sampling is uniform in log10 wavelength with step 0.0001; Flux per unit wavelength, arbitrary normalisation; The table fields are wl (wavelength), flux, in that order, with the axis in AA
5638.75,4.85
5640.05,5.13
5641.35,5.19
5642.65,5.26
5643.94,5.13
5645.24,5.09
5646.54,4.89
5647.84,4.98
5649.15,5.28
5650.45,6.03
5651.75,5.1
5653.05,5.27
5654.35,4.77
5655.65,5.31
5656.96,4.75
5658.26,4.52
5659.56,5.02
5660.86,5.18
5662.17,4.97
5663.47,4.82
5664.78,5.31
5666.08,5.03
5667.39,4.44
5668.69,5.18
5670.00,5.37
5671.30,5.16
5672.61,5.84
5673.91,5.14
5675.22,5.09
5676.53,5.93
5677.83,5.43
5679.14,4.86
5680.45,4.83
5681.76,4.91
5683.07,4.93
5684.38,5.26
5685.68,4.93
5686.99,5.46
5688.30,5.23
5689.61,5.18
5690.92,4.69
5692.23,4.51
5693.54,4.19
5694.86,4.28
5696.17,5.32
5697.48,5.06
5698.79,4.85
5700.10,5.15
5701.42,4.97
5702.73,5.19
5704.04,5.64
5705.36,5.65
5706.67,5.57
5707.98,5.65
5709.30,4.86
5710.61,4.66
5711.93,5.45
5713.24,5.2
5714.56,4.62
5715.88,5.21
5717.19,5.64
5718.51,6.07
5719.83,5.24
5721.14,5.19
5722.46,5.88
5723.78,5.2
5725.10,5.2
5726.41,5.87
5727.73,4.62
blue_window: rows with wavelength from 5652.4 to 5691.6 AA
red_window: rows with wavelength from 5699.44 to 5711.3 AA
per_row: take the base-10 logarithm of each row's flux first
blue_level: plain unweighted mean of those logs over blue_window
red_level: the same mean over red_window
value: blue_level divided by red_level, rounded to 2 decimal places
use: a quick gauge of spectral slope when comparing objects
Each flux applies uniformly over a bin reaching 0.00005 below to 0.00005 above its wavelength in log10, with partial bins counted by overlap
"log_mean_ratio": 0.98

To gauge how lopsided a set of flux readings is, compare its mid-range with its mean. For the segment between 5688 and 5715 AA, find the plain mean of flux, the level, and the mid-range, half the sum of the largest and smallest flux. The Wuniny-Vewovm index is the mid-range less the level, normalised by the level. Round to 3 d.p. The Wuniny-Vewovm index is -0.025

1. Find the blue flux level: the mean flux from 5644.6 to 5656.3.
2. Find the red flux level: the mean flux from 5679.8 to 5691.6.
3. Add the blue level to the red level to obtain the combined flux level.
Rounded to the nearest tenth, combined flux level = 10.2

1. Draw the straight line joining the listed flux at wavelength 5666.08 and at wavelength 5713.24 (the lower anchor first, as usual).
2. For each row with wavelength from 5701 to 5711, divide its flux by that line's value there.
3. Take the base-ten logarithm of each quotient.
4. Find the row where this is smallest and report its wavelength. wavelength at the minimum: 5710.61 AA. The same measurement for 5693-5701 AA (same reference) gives 5693.54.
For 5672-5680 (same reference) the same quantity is 5679.14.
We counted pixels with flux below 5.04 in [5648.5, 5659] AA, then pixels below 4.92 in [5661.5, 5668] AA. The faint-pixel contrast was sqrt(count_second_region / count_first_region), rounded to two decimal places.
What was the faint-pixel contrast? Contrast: 0.82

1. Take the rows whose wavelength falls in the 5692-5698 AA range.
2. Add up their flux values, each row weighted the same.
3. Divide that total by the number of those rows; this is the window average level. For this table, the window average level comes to 4.67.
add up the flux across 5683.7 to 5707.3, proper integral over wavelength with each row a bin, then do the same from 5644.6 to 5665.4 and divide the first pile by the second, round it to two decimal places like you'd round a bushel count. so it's 1.13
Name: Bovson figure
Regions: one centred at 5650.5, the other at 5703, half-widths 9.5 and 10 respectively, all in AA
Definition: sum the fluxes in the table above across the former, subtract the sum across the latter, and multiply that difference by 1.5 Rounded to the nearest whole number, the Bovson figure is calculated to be 0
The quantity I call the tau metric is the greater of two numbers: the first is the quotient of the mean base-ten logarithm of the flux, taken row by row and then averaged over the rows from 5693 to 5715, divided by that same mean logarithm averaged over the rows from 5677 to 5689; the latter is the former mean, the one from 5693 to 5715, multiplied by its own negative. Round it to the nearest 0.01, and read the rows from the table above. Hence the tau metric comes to 1.00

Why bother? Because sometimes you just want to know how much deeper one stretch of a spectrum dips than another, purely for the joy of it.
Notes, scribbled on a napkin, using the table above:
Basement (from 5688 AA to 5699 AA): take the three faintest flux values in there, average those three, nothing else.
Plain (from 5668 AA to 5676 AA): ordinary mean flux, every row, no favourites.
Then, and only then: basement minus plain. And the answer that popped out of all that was -1.0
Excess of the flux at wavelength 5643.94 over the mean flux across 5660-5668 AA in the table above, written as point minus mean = 0.17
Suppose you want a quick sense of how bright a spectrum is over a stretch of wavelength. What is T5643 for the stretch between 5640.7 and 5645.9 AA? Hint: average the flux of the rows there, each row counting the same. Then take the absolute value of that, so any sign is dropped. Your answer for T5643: 5.2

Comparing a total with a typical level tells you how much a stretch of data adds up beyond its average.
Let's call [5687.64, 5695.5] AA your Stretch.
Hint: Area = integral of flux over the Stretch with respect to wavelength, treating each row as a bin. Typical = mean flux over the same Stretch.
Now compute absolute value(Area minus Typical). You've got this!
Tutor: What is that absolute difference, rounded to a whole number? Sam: 32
